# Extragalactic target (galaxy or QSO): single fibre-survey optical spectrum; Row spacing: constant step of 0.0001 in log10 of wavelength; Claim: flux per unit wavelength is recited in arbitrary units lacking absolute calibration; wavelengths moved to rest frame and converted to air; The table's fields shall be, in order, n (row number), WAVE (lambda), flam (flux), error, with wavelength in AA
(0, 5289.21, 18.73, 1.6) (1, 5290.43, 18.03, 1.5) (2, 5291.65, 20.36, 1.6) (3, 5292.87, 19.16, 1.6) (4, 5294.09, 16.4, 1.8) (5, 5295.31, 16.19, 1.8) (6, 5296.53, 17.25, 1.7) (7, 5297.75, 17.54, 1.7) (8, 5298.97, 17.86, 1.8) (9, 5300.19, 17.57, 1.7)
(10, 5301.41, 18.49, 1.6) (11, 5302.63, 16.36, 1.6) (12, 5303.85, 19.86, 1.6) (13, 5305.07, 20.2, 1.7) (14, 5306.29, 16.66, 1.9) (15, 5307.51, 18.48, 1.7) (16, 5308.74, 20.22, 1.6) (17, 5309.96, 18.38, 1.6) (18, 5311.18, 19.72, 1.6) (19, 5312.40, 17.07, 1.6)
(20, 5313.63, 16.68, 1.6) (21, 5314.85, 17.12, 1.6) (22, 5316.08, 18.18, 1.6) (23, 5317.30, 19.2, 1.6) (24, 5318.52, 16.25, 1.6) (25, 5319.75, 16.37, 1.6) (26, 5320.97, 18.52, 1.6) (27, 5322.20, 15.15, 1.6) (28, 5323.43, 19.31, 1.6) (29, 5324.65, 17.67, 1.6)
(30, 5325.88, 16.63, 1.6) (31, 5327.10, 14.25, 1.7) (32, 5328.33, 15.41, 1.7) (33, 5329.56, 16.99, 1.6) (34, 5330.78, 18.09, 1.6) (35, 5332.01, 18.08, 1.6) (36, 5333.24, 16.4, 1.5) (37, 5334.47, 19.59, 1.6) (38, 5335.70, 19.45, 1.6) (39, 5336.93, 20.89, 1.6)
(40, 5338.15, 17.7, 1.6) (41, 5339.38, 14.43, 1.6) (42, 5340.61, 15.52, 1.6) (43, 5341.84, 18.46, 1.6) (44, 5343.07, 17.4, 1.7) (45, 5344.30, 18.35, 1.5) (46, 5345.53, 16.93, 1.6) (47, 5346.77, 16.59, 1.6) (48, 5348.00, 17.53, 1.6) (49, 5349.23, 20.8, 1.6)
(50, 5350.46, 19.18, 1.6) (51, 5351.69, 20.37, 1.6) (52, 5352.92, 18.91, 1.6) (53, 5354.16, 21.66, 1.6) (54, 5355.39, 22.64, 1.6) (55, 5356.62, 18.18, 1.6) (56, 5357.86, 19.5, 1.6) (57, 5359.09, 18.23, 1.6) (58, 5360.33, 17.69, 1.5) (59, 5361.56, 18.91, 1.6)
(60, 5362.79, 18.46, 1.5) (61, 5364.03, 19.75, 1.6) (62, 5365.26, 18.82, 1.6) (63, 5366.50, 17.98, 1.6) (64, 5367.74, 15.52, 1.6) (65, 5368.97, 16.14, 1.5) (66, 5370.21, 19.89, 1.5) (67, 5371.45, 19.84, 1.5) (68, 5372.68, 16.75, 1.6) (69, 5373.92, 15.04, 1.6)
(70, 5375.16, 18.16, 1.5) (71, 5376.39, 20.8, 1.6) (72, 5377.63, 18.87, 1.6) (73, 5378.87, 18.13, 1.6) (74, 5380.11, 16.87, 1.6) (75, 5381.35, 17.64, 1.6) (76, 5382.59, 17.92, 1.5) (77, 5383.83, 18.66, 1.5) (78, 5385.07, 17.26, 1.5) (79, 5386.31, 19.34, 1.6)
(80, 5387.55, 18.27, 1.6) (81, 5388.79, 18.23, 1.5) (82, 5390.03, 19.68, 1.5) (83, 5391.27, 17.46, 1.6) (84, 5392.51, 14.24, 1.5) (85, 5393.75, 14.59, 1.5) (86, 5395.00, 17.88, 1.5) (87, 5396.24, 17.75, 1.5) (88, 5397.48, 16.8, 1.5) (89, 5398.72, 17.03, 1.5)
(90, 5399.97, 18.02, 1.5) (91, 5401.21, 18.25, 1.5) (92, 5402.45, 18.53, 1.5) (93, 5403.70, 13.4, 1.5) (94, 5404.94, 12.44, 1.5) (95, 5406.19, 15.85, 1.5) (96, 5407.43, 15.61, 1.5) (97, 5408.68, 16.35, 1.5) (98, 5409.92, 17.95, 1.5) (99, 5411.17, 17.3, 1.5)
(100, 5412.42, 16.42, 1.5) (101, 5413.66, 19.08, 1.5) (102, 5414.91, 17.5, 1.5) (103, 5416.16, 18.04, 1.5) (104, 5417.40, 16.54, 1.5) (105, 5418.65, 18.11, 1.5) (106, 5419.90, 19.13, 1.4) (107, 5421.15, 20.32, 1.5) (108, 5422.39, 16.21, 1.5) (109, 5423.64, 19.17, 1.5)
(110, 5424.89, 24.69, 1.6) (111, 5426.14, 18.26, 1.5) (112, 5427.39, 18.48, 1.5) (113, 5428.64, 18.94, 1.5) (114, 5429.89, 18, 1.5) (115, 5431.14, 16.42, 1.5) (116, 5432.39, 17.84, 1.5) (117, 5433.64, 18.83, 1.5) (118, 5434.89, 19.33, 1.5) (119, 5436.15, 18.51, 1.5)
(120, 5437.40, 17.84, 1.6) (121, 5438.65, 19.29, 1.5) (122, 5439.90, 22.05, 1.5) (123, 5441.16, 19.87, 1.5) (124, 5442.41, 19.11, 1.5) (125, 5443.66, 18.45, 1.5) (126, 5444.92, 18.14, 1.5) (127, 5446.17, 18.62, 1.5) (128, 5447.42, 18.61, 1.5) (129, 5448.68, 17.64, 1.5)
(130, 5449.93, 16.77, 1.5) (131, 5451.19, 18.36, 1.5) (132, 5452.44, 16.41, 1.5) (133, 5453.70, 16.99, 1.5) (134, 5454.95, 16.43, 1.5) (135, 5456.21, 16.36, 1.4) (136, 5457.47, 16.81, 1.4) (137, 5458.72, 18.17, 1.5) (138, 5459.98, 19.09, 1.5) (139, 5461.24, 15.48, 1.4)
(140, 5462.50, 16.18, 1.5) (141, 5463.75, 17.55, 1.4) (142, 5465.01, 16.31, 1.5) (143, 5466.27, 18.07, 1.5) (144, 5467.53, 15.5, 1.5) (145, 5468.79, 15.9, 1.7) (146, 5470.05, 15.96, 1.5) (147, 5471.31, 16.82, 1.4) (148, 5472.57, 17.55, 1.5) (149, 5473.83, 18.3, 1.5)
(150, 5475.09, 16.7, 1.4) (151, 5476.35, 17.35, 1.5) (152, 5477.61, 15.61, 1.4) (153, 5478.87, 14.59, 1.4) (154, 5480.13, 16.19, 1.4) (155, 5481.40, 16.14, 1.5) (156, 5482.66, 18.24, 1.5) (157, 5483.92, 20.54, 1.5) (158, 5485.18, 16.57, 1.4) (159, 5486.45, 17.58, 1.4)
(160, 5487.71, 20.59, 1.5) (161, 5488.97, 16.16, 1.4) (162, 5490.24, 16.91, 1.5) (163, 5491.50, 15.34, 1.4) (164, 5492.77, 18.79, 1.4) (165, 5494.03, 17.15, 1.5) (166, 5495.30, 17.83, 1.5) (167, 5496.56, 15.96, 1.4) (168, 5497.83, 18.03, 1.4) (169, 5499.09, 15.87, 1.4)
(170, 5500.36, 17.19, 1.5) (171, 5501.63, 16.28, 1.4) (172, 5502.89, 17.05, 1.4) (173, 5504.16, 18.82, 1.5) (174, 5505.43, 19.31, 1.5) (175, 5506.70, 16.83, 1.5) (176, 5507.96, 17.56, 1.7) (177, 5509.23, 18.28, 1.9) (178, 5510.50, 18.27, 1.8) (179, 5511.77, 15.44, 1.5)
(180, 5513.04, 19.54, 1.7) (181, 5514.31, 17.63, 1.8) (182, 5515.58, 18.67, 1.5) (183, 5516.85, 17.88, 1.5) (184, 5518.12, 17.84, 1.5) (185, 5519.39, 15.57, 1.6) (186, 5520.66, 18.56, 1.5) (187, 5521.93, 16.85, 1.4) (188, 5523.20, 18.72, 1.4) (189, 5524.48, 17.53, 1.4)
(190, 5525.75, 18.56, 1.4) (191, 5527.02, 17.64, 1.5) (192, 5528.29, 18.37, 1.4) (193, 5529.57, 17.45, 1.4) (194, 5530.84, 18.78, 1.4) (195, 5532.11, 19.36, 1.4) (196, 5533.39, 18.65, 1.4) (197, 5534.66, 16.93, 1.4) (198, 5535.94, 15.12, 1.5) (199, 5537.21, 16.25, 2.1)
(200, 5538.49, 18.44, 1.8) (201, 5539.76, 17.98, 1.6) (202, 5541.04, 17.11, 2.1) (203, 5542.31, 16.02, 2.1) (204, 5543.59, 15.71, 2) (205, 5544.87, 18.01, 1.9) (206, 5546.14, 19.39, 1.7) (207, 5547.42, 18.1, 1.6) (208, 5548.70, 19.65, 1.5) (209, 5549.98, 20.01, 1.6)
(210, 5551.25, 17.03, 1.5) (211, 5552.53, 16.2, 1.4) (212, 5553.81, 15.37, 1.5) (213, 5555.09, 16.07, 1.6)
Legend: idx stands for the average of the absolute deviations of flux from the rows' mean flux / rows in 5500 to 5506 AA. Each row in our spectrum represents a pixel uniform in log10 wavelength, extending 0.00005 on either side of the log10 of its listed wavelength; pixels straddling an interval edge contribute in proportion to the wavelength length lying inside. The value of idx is 1.1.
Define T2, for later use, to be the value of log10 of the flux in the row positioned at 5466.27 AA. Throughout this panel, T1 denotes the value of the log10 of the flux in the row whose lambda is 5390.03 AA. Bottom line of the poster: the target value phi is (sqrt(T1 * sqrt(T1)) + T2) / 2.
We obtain 1.24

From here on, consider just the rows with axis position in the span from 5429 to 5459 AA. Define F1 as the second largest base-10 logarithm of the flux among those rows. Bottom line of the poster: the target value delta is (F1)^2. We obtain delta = 1.685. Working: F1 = 1.30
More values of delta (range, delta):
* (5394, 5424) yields 1.645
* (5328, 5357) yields 1.784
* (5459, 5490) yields 1.723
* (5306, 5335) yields 1.677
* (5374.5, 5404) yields 1.675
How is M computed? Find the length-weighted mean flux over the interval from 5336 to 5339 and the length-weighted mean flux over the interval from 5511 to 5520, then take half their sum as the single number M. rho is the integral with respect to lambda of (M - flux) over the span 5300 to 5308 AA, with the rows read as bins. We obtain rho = 0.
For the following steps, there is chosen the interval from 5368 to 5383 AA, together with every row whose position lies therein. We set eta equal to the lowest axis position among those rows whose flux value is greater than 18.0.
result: 5370.21 AA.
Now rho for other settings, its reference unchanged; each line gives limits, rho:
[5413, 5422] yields -1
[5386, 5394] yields 6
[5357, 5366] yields -4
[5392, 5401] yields 14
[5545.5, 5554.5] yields 3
